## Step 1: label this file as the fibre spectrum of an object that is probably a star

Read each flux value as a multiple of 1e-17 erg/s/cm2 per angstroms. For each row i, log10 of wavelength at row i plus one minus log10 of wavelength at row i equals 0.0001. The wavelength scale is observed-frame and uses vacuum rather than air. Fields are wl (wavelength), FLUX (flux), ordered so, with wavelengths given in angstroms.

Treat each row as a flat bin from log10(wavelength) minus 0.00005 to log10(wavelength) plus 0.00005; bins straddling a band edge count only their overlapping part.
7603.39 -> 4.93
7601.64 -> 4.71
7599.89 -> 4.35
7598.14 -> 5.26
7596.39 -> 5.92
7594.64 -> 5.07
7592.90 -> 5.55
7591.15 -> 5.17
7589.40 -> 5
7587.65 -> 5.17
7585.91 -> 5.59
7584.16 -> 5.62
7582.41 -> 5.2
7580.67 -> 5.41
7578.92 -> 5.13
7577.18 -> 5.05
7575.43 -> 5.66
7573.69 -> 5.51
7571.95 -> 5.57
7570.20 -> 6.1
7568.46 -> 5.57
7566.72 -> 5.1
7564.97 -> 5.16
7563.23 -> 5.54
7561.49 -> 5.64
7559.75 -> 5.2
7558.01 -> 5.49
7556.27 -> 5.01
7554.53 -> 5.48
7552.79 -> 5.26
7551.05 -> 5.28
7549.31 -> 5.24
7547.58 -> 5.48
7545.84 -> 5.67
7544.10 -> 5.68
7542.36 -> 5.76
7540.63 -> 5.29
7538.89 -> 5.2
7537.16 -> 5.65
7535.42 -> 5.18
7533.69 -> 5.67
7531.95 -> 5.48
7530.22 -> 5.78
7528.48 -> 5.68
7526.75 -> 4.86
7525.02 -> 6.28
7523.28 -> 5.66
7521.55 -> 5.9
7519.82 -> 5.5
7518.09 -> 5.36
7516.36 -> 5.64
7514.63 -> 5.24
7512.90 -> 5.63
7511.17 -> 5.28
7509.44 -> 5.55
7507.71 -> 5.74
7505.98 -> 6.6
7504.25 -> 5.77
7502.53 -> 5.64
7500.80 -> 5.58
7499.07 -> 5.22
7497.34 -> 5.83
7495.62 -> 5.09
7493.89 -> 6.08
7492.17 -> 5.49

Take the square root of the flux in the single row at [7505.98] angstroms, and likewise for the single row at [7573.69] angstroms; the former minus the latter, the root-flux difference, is 0.22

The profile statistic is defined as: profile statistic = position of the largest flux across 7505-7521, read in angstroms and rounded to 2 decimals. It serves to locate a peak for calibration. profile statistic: 7505.98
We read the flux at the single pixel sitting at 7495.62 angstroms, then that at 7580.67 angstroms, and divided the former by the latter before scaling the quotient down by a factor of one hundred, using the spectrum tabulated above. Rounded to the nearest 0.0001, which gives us 0.0094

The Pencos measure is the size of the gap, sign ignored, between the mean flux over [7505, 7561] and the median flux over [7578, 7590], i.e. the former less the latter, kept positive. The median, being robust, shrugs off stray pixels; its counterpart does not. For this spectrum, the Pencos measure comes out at 0.32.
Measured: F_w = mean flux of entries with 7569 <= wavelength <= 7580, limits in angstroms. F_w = 5.50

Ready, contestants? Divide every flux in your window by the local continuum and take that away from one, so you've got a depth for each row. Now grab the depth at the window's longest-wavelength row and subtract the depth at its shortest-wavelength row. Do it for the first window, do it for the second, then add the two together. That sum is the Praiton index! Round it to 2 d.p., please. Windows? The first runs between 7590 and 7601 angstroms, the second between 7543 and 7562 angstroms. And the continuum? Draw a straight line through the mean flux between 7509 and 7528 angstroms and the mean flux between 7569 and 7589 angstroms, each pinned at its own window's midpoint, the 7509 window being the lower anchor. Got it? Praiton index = 0.15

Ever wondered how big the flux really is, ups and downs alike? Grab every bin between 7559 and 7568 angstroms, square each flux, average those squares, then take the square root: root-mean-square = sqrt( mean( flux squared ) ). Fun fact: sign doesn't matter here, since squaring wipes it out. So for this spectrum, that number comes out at 5.33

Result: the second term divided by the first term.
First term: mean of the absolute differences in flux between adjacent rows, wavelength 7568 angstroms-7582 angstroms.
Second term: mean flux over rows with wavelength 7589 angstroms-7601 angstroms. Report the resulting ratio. 16.2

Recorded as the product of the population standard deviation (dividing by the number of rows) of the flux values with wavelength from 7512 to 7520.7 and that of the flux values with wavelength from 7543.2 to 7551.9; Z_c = 0.029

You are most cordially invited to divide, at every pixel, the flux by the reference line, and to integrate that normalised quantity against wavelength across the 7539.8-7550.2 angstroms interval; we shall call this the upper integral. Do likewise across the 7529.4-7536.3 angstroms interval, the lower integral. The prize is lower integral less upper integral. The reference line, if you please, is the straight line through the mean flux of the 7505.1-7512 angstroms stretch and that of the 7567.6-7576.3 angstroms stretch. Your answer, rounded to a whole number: -3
